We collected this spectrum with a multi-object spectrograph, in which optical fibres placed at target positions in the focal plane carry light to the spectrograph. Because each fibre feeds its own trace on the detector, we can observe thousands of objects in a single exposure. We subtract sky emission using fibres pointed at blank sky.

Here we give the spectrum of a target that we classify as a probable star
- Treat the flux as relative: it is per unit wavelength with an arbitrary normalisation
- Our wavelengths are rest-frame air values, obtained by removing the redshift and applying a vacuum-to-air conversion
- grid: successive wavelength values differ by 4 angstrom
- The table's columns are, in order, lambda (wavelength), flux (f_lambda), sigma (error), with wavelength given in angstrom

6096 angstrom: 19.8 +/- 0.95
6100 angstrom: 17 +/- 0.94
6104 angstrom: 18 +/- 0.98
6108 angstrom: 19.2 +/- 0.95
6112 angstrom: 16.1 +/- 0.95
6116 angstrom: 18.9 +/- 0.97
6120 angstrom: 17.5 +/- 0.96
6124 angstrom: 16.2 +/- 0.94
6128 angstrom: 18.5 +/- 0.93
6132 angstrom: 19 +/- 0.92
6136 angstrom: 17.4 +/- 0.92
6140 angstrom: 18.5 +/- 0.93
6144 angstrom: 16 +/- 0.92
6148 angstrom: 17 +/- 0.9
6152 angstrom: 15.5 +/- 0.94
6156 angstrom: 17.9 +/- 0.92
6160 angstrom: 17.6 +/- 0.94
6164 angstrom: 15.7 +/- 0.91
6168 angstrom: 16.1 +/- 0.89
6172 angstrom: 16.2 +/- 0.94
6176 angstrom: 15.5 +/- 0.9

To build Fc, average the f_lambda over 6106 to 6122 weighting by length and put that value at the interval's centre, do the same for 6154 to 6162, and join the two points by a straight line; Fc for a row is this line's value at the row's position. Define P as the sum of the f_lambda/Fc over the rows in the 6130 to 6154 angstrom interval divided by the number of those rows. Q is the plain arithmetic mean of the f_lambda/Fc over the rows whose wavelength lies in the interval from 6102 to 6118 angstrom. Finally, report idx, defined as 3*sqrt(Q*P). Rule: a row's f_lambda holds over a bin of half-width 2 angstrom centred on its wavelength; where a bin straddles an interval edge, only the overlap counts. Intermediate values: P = 0.97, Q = 1.01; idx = 2.96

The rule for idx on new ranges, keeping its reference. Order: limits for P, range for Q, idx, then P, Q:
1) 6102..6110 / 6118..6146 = 3.03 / 1.04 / 0.99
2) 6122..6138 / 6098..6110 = 3.00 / 1.00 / 1.01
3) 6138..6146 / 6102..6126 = 2.93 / 0.97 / 0.98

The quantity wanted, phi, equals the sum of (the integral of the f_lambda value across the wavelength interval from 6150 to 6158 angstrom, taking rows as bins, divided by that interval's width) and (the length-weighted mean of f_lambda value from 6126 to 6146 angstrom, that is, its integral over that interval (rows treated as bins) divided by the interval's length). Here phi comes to 34.6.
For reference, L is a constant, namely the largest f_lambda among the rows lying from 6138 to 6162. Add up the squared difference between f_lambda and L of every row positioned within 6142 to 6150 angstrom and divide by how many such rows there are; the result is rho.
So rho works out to 4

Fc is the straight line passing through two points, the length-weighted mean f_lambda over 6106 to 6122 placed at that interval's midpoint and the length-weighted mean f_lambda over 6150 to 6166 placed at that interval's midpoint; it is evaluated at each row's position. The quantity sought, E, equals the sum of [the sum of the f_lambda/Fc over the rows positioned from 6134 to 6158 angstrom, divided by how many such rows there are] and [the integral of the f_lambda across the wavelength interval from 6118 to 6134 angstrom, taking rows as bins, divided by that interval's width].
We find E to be 18.8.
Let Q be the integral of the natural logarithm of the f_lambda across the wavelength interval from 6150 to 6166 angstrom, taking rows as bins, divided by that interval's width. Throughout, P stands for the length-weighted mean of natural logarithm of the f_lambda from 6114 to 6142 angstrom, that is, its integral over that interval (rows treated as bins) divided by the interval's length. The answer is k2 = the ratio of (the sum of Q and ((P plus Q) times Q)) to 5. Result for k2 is 3.77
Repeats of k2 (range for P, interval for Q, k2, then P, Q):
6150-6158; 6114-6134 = 3.87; 2.81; 2.89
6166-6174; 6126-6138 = 3.89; 2.78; 2.91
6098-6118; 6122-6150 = 3.86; 2.88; 2.86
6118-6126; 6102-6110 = 3.94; 2.82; 2.92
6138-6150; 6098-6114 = 3.84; 2.84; 2.86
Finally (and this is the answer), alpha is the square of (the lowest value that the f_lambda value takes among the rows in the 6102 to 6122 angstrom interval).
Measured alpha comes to 259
